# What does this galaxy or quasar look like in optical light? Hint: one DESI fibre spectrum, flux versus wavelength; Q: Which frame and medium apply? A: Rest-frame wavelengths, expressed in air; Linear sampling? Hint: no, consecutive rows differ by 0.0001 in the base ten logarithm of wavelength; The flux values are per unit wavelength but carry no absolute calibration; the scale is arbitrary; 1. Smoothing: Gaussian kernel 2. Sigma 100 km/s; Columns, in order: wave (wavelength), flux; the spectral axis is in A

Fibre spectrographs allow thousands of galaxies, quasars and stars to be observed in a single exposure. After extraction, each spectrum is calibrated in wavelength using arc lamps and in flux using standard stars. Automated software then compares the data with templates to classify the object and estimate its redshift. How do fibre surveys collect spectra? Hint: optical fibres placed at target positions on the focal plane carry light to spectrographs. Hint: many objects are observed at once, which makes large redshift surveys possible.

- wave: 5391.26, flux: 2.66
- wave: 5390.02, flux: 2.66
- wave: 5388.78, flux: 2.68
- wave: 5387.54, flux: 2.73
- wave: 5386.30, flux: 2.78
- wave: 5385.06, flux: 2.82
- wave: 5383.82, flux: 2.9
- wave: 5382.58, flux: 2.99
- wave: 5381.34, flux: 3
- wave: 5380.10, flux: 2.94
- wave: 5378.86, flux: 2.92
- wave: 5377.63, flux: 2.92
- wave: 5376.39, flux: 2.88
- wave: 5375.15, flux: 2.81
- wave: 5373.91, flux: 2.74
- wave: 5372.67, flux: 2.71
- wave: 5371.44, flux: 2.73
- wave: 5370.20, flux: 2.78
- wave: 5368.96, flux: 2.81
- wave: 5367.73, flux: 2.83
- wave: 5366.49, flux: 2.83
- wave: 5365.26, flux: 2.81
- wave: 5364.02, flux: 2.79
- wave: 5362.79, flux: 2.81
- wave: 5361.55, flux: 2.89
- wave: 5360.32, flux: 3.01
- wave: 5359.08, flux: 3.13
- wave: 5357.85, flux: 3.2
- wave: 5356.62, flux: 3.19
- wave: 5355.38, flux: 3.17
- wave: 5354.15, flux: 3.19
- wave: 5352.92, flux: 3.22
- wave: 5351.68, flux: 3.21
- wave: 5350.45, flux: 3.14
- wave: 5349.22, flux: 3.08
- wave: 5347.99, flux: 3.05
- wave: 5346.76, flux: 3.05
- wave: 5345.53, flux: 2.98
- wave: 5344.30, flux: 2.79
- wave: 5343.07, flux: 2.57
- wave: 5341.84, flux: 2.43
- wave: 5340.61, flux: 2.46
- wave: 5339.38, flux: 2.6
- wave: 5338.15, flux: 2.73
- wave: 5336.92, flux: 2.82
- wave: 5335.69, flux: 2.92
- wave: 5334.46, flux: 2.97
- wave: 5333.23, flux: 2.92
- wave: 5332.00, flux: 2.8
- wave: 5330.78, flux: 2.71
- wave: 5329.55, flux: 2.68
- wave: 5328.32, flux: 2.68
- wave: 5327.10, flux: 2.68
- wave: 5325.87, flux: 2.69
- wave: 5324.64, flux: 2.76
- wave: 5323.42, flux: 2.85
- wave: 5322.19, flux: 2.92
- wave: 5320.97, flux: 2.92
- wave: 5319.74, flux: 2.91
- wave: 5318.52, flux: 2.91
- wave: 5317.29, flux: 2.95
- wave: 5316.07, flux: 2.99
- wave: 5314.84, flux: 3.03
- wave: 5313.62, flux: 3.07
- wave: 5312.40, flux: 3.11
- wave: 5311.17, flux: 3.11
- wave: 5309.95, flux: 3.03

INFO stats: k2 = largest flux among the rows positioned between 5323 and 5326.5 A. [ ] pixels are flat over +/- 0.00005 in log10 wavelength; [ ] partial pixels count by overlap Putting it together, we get 2.85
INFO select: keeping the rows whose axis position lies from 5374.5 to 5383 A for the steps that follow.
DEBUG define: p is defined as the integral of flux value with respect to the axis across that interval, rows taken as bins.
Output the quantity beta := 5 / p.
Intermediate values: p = 25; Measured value 0.20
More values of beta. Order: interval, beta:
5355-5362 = 0.23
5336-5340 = 0.46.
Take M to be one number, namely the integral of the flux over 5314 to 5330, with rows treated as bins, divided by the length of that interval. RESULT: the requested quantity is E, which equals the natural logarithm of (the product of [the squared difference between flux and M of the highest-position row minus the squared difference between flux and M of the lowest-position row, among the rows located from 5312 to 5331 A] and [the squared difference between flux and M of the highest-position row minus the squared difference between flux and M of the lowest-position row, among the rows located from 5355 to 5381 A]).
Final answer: -5.4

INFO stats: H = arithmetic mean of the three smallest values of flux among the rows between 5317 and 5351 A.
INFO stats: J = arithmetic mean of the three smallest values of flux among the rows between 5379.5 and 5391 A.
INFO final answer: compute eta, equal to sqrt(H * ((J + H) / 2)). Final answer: 2.54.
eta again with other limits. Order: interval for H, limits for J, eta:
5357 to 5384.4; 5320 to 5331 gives 2.71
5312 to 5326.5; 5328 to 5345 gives 2.70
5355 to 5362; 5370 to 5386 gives 2.94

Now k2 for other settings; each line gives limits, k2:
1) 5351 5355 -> 3.22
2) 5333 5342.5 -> 2.97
